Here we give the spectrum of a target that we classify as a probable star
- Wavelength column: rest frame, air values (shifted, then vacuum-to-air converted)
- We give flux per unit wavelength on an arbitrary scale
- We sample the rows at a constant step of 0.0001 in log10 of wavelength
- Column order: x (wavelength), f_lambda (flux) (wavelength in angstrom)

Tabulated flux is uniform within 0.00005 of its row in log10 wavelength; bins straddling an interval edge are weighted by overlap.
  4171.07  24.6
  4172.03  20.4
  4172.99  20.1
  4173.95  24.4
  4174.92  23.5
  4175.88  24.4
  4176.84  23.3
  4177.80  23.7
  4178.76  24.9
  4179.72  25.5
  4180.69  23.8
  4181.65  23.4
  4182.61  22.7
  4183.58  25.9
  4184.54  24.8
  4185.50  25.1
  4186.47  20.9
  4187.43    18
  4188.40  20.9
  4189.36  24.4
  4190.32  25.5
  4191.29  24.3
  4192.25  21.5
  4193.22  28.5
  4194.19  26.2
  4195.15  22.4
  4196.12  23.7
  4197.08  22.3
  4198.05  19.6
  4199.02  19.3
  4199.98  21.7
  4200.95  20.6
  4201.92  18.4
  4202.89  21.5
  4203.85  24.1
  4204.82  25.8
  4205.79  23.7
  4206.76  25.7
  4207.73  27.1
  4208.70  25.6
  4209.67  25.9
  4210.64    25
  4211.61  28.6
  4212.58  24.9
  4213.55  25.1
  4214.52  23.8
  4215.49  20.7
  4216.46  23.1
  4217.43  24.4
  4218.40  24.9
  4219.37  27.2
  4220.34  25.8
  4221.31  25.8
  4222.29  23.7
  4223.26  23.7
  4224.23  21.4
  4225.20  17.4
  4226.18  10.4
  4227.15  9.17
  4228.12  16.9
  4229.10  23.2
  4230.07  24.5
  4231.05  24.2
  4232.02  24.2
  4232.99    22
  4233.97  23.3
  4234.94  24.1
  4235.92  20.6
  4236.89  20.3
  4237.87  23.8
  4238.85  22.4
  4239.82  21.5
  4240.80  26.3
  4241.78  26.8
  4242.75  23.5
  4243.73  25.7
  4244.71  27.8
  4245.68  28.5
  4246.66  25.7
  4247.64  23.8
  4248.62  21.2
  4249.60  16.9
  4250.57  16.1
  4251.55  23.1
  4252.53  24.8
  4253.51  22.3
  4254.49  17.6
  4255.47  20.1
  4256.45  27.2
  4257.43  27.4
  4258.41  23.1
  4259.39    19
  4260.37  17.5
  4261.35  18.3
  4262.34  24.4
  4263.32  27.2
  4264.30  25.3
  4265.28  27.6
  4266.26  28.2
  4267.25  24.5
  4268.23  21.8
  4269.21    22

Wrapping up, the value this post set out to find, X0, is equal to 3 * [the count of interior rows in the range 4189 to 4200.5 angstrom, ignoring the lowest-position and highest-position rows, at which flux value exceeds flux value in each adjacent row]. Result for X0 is 9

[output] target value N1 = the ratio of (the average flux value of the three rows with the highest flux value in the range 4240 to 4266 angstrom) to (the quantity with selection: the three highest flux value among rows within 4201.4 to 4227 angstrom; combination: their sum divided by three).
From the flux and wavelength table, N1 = 1.01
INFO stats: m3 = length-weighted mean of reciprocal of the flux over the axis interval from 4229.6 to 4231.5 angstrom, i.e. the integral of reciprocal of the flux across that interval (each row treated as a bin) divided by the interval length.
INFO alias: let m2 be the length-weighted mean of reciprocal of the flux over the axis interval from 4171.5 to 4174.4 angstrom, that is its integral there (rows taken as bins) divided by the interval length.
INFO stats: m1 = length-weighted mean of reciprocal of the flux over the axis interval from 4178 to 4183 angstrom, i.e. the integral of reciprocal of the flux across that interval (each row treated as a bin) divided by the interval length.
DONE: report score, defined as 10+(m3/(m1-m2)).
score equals 2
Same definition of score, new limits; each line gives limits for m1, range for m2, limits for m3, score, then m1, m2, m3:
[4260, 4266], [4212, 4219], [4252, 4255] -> 38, 0.044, 0.0420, 0.047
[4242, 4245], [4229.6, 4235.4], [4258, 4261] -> -7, 0.039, 0.0422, 0.051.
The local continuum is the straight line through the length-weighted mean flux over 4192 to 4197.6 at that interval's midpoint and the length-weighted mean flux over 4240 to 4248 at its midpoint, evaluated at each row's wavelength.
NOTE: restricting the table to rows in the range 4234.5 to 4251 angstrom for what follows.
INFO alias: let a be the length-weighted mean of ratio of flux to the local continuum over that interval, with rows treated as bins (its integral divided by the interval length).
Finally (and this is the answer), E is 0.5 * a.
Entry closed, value 0.45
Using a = 0.90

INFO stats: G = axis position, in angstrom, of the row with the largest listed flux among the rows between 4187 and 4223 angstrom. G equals 4211.61 angstrom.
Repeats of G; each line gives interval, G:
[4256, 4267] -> 4266.26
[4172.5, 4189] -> 4183.58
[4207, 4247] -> 4211.61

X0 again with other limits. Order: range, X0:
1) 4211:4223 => 6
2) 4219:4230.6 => 0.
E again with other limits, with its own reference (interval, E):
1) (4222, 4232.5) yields 0.39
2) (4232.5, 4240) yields 0.44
